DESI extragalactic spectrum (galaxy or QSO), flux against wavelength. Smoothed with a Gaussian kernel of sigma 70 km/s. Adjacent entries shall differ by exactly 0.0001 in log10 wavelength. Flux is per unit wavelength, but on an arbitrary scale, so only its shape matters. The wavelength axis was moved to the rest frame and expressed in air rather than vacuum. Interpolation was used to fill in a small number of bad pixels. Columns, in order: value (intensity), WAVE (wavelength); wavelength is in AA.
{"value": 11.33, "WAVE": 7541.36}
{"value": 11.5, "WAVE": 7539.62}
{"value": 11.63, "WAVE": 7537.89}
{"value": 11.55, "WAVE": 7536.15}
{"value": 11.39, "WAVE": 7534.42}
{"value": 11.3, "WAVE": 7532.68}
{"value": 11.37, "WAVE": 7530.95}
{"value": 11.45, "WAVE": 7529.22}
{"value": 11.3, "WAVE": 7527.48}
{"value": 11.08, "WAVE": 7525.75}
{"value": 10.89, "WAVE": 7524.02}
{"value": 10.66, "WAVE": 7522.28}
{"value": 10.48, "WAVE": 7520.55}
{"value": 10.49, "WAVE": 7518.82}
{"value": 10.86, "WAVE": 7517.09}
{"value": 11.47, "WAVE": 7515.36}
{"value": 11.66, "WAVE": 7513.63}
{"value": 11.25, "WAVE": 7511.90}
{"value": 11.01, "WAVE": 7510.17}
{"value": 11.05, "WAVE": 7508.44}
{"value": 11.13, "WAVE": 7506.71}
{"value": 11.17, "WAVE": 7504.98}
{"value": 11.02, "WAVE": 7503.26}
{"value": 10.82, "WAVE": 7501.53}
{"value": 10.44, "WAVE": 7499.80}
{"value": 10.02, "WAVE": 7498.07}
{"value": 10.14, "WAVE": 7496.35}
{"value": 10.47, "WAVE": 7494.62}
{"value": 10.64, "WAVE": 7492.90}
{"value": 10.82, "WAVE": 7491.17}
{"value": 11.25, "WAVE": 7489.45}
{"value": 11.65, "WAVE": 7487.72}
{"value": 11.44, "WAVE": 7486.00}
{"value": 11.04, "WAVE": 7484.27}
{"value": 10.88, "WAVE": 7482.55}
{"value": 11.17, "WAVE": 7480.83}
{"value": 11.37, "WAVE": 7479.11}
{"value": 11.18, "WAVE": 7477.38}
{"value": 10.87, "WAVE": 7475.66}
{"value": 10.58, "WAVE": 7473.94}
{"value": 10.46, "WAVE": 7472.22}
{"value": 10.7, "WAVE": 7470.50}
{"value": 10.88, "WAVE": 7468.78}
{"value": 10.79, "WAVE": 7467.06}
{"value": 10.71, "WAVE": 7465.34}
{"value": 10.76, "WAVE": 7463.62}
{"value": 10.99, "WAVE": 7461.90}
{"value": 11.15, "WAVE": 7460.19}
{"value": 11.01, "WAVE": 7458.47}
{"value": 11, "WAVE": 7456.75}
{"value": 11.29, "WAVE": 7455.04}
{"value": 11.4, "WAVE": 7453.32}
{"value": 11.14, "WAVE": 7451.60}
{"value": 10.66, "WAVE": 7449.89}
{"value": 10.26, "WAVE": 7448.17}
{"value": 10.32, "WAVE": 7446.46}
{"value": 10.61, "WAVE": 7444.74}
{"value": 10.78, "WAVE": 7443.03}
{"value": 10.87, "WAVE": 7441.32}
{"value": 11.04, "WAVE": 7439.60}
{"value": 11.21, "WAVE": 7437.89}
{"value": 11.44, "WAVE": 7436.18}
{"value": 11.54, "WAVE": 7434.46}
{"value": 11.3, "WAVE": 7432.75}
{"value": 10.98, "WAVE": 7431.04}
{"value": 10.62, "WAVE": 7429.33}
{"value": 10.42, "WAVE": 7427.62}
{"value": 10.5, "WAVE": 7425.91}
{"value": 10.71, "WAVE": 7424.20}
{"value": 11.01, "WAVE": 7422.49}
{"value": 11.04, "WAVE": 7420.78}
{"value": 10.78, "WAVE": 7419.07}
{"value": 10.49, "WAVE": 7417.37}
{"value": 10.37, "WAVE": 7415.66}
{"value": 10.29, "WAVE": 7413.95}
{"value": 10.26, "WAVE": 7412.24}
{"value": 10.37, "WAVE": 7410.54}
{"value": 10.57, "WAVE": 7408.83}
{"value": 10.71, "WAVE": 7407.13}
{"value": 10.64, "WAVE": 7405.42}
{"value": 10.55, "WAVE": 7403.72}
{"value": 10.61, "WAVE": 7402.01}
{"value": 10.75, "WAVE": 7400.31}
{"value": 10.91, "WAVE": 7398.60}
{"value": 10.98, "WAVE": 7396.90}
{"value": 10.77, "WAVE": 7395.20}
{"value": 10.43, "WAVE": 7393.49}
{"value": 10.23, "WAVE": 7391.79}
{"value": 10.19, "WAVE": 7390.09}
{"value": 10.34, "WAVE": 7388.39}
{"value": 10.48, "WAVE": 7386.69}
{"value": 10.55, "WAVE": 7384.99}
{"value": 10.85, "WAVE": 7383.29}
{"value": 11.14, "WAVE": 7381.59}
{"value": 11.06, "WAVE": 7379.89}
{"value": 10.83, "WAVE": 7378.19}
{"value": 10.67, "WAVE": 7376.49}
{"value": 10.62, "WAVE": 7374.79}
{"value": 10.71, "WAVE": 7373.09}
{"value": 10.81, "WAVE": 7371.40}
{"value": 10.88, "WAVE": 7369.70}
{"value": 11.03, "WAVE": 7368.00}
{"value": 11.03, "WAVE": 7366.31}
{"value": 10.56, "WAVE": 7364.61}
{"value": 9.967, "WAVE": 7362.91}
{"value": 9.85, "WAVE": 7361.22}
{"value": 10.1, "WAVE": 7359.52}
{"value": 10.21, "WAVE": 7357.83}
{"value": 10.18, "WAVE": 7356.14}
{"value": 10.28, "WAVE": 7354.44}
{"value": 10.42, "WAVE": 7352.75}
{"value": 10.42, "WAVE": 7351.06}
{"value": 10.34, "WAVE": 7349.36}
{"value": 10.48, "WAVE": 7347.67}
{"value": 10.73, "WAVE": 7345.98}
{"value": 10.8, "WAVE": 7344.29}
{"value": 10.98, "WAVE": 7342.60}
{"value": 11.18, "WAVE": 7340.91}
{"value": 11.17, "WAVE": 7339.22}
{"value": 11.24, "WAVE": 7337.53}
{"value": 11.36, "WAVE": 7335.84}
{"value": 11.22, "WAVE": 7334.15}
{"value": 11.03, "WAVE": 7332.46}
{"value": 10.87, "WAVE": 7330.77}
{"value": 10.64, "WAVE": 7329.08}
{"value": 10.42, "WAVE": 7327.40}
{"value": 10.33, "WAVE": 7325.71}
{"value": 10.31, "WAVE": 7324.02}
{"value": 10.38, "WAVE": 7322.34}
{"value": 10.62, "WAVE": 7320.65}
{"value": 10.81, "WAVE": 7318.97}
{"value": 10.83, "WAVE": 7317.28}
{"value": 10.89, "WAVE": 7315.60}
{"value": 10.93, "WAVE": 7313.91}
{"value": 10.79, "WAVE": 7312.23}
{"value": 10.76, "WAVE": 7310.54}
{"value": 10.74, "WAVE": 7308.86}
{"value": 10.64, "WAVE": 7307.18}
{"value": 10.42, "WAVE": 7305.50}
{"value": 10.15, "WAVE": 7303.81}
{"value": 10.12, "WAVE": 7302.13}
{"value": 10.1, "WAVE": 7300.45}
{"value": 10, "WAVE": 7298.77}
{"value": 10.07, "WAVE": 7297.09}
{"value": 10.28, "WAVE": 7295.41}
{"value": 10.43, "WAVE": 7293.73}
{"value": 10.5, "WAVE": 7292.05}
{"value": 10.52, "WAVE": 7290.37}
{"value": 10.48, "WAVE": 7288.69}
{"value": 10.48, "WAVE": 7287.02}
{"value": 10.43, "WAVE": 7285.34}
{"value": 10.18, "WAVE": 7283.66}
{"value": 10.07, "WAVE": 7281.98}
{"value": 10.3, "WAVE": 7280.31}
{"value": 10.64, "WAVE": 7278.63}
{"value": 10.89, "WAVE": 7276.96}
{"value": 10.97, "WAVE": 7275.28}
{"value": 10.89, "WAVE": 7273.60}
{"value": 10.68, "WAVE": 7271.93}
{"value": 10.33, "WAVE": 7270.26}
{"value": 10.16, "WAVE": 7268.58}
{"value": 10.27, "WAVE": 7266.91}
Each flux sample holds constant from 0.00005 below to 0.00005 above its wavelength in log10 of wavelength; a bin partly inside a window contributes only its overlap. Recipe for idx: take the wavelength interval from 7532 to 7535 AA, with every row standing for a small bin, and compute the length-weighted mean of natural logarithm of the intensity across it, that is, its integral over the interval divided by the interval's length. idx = 2.42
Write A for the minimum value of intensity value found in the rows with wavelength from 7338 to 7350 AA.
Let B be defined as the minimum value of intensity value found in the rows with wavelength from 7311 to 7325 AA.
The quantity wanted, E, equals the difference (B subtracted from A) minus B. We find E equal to -10.3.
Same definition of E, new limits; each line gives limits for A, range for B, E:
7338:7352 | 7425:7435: -10.5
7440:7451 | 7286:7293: -10.7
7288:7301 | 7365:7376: -11.2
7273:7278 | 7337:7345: -10.7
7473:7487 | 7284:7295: -10.3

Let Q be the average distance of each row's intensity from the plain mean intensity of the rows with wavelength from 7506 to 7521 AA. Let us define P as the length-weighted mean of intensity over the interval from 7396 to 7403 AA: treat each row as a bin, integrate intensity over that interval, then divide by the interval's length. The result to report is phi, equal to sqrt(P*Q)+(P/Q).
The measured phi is 38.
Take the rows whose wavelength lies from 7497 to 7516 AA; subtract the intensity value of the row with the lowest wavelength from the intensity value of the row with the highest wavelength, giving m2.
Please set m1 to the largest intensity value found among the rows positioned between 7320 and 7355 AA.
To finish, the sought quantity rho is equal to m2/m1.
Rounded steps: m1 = 11.36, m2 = 1.45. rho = 0.13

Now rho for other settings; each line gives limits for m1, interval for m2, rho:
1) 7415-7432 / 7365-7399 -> -0.01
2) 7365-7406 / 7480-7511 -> -0.01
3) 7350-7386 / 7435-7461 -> -0.03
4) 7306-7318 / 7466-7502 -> 0.00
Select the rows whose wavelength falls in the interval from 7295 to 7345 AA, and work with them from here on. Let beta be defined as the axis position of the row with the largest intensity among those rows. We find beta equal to 7335.84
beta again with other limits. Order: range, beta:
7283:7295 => 7290.37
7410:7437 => 7434.46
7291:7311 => 7310.54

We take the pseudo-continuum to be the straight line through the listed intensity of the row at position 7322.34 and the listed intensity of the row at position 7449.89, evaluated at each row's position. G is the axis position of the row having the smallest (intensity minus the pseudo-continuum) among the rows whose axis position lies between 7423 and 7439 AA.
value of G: 7427.62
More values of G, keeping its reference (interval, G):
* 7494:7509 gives 7498.07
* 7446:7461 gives 7448.17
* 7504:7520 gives 7518.82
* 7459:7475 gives 7472.22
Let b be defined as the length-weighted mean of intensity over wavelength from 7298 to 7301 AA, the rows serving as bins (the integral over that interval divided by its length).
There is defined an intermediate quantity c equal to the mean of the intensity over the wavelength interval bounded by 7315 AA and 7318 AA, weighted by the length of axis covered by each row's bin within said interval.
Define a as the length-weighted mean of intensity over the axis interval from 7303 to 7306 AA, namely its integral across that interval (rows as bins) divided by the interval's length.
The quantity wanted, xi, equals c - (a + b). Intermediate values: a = 10.2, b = 10.05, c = 10.9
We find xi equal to -9.4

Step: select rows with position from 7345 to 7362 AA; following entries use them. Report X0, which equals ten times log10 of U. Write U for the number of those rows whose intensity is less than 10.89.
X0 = 10.0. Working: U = 10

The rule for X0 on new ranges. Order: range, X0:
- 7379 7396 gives 9.0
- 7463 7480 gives 9.0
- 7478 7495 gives 6.0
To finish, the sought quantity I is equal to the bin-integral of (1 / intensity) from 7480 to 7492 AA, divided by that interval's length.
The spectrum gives 0.0895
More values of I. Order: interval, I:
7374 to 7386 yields 0.0925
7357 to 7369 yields 0.0963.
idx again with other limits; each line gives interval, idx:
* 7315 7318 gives 2.39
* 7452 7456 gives 2.43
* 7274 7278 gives 2.39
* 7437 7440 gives 2.41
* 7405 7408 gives 2.37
